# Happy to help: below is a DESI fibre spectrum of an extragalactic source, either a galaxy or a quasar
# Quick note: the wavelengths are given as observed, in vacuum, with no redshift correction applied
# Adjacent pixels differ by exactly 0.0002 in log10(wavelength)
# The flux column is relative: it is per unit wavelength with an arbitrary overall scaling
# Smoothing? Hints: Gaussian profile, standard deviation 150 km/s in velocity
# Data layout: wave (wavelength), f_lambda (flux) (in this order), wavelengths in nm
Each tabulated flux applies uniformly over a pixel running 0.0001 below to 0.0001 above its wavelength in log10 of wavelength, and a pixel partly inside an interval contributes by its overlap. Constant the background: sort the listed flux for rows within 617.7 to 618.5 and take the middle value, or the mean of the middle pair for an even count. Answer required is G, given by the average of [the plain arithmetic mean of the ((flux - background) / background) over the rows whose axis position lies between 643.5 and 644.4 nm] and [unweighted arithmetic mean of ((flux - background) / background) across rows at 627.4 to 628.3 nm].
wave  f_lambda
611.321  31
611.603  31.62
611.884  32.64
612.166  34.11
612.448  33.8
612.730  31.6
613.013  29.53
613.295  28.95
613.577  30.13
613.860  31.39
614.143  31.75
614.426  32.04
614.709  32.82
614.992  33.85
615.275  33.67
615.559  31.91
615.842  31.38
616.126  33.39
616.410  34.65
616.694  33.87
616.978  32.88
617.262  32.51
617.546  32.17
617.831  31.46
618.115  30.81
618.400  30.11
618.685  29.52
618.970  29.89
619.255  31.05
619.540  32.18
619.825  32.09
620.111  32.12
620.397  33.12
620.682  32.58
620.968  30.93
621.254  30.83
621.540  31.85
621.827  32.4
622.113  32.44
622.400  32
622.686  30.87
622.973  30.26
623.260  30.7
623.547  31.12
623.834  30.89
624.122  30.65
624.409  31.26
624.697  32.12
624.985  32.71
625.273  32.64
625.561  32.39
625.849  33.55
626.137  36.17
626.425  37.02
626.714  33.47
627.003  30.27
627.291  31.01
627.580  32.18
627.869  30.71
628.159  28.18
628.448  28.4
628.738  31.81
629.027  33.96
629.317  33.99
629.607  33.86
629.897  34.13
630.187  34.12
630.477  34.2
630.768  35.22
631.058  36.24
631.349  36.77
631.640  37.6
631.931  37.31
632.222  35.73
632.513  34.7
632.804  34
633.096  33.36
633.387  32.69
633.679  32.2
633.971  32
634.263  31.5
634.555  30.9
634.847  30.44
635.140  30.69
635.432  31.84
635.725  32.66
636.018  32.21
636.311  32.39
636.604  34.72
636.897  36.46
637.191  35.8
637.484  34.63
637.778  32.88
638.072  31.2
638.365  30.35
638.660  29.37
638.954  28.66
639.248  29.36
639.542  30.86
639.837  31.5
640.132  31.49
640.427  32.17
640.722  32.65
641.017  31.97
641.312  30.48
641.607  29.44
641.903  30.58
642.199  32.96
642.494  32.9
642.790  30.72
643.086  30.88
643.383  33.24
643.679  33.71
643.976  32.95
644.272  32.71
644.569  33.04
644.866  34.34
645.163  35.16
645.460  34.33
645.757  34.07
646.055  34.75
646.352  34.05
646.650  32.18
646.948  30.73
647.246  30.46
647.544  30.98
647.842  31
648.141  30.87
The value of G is 0.03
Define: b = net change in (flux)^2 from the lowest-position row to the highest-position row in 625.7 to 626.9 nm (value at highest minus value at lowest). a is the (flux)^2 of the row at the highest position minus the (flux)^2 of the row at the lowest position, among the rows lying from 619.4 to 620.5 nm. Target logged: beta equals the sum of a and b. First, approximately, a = 61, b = -5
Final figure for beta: 56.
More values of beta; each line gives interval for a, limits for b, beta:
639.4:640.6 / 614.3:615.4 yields 190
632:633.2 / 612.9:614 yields -50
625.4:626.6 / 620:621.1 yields 246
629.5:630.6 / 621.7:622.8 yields -74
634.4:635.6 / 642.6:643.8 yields 252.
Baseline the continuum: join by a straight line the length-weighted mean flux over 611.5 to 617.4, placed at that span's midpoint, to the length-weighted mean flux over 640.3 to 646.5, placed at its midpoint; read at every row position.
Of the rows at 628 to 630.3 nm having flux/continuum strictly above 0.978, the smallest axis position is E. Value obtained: 628.738 nm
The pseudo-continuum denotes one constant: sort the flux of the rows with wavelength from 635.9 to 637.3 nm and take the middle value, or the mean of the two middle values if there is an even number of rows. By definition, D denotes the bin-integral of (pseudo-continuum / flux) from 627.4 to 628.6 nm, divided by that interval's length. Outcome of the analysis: 1.16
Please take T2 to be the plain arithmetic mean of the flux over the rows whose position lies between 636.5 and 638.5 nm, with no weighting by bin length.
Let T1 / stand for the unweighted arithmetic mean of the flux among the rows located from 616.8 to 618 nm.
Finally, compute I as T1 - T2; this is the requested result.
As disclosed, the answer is -1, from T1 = 32.3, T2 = 33.7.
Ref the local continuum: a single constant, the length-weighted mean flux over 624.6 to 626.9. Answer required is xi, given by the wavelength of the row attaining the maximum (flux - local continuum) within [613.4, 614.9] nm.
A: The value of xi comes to 614.709 nm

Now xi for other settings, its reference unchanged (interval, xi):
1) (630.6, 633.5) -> 631.640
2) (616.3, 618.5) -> 616.410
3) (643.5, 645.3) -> 645.163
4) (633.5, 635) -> 633.679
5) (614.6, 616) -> 614.992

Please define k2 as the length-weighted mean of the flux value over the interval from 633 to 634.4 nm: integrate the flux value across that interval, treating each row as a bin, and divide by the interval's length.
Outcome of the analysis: 32.3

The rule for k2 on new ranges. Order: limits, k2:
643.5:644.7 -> 33.1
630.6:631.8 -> 36.4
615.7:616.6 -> 33.2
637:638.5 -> 33.1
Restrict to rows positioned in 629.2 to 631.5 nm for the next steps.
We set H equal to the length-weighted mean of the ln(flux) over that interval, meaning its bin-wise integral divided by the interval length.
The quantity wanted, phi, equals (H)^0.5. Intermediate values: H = 3.55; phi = 1.88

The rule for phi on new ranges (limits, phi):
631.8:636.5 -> 1.87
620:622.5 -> 1.86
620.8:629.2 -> 1.86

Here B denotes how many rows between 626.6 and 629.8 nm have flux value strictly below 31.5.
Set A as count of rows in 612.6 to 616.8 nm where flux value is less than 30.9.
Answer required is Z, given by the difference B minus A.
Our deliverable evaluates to 2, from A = 3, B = 5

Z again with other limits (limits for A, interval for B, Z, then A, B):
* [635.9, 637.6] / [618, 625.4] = 14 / 0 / 14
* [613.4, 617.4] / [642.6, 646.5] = 1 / 1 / 2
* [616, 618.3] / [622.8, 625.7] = 5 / 1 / 6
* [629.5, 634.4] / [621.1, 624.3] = 7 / 0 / 7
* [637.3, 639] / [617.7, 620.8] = 3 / 3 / 6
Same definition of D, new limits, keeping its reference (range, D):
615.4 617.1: 1.05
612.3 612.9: 1.07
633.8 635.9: 1.10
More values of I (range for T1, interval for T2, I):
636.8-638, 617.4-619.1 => 4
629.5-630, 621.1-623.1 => 2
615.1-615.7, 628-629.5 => 2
